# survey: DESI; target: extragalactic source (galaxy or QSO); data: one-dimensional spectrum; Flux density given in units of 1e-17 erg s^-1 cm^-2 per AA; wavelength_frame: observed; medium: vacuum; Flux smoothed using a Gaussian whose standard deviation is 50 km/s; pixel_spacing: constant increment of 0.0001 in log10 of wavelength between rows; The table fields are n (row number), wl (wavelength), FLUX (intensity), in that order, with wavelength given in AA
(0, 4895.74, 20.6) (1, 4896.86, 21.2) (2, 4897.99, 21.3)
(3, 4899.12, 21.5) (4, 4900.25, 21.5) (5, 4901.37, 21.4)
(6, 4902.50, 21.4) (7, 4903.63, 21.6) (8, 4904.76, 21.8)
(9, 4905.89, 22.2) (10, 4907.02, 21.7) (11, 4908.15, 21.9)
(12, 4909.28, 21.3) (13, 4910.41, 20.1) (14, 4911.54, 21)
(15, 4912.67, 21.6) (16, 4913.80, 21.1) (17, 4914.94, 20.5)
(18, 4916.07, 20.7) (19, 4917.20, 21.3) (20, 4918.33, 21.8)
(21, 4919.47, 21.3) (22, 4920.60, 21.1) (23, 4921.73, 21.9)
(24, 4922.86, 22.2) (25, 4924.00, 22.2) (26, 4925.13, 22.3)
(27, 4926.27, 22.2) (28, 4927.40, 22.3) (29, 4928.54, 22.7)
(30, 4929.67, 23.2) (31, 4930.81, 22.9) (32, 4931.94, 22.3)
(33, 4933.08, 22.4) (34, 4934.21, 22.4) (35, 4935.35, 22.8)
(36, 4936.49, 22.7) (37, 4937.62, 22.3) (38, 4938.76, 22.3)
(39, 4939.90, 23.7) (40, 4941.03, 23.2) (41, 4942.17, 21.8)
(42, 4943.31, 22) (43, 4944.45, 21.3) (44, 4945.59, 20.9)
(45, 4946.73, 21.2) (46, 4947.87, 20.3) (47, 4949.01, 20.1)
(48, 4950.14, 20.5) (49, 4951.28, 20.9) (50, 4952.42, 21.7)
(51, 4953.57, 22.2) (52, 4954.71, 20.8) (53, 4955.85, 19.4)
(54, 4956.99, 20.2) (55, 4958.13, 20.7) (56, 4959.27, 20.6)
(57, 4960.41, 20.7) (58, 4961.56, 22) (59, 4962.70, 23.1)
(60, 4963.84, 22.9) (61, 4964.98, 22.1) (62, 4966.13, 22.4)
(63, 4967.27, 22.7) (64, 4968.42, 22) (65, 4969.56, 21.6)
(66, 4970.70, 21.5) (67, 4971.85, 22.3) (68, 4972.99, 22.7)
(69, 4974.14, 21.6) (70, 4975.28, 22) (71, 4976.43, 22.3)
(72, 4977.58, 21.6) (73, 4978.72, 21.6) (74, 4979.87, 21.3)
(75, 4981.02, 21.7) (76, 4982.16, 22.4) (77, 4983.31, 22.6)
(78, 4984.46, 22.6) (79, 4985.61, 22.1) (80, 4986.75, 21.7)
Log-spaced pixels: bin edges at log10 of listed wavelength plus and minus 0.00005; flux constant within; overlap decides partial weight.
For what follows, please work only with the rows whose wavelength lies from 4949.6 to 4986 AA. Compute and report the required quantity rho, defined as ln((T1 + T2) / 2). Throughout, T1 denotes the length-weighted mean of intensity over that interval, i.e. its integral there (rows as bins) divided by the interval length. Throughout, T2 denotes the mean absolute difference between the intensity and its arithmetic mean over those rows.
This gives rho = 2.42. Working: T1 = 21.7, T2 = 0.69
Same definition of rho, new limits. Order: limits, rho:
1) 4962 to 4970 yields 2.44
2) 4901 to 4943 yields 2.42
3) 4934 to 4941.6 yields 2.45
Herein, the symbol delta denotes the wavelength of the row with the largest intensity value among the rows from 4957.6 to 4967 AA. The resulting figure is 4962.70 AA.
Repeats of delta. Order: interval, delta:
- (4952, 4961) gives 4953.57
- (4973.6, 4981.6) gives 4976.43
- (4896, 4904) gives 4903.63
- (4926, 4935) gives 4929.67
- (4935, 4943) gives 4939.90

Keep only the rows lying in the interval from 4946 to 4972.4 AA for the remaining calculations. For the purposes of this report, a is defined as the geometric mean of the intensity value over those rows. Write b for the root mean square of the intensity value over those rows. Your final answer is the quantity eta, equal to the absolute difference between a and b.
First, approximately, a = 21.4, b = 21.4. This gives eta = 0.045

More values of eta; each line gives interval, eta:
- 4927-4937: 0.004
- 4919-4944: 0.015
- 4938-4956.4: 0.056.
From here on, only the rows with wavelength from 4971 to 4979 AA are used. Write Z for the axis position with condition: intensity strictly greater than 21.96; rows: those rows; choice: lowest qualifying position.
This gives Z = 4971.85 AA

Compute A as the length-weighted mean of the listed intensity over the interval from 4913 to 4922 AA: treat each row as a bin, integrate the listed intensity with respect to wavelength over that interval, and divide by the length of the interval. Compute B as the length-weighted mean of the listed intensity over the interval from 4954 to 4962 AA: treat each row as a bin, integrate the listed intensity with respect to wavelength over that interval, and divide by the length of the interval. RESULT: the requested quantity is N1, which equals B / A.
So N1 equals 0.97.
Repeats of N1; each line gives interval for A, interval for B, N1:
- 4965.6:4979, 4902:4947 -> 0.99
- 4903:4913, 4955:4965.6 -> 0.99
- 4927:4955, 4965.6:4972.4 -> 1.01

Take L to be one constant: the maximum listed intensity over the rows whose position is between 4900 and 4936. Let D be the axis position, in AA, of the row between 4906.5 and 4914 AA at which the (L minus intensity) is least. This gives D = 4908.15 AA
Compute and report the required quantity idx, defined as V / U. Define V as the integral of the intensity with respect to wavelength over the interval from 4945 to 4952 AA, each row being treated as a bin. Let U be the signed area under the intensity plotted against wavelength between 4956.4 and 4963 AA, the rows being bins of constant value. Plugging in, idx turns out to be 1.04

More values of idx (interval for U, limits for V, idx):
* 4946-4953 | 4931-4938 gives 1.08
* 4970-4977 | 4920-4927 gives 1.00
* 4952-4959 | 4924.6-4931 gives 0.99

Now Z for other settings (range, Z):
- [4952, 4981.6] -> 4953.57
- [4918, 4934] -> 4922.86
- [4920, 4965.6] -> 4922.86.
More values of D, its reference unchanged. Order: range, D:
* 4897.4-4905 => 4904.76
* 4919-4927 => 4925.13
